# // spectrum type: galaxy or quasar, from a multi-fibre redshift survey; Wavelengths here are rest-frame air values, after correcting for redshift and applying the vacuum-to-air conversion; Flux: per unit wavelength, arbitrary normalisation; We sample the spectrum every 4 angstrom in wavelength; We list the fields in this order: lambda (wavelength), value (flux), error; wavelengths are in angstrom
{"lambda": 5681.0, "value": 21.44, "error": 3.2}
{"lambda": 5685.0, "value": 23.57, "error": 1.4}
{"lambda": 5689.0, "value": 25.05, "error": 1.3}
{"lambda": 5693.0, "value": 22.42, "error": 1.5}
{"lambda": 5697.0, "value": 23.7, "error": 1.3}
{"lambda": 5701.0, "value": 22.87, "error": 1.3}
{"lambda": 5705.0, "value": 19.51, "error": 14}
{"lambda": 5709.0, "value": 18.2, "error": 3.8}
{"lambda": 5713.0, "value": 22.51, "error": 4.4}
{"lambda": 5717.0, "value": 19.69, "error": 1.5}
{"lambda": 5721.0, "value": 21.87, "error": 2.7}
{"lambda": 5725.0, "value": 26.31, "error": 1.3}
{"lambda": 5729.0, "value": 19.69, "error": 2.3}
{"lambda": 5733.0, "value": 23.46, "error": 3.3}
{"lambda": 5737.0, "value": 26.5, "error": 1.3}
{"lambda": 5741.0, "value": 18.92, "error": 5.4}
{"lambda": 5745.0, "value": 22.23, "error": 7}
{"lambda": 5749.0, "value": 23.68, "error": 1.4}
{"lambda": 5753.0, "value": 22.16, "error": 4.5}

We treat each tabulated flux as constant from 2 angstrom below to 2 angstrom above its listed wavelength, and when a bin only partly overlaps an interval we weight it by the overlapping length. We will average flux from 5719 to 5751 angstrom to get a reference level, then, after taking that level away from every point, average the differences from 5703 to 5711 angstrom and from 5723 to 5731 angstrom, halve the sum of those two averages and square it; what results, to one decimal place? 3.6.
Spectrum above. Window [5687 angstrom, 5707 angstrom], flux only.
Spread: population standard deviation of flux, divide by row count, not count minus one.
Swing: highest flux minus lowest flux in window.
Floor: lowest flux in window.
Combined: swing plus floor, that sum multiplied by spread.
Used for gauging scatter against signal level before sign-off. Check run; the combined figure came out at 46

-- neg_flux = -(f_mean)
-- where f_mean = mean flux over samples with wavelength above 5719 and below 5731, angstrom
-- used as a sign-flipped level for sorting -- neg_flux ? -22.6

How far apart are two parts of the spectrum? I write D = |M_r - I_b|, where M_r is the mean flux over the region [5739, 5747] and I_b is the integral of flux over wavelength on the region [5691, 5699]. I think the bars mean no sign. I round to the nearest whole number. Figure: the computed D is 164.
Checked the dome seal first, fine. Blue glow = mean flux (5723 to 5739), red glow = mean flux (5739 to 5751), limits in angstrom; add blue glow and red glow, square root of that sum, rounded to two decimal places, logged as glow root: 6.75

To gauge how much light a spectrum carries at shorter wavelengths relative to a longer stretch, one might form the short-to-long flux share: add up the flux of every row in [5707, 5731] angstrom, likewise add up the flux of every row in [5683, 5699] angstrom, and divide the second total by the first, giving 0.74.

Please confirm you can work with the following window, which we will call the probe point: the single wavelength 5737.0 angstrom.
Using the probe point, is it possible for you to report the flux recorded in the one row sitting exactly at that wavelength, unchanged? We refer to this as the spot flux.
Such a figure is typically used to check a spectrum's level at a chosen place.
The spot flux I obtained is 26.5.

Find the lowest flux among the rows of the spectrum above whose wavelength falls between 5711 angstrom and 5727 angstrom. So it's 19.69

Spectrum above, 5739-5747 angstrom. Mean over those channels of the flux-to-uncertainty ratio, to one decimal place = 3.3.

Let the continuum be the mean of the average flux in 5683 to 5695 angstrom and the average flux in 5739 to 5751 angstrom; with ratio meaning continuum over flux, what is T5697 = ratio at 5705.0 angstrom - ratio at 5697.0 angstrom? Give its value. 0.21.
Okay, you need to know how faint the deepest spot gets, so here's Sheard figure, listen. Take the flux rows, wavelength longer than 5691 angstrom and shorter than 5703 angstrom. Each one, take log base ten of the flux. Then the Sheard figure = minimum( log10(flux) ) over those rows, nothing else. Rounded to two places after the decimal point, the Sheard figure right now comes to 1.35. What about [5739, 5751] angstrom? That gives 1.28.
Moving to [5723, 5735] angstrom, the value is 1.29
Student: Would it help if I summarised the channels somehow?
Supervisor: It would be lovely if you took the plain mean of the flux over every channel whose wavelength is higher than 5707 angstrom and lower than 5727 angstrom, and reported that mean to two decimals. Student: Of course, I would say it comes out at 21.72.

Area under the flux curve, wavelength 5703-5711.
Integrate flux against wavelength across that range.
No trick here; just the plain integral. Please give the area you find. 151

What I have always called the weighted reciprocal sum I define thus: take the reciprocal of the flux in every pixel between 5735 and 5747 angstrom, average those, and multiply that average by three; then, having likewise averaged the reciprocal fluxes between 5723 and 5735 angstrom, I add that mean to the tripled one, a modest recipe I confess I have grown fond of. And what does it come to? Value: 0.179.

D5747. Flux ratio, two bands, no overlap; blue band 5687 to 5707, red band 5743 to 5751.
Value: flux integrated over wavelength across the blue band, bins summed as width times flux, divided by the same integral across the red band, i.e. 2.5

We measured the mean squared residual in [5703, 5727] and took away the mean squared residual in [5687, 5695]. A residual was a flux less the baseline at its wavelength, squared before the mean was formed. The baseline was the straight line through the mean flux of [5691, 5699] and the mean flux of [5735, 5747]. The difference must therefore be 8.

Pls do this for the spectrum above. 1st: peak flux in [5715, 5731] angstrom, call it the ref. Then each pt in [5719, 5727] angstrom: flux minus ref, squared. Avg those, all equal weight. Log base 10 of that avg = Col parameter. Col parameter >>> 1.0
